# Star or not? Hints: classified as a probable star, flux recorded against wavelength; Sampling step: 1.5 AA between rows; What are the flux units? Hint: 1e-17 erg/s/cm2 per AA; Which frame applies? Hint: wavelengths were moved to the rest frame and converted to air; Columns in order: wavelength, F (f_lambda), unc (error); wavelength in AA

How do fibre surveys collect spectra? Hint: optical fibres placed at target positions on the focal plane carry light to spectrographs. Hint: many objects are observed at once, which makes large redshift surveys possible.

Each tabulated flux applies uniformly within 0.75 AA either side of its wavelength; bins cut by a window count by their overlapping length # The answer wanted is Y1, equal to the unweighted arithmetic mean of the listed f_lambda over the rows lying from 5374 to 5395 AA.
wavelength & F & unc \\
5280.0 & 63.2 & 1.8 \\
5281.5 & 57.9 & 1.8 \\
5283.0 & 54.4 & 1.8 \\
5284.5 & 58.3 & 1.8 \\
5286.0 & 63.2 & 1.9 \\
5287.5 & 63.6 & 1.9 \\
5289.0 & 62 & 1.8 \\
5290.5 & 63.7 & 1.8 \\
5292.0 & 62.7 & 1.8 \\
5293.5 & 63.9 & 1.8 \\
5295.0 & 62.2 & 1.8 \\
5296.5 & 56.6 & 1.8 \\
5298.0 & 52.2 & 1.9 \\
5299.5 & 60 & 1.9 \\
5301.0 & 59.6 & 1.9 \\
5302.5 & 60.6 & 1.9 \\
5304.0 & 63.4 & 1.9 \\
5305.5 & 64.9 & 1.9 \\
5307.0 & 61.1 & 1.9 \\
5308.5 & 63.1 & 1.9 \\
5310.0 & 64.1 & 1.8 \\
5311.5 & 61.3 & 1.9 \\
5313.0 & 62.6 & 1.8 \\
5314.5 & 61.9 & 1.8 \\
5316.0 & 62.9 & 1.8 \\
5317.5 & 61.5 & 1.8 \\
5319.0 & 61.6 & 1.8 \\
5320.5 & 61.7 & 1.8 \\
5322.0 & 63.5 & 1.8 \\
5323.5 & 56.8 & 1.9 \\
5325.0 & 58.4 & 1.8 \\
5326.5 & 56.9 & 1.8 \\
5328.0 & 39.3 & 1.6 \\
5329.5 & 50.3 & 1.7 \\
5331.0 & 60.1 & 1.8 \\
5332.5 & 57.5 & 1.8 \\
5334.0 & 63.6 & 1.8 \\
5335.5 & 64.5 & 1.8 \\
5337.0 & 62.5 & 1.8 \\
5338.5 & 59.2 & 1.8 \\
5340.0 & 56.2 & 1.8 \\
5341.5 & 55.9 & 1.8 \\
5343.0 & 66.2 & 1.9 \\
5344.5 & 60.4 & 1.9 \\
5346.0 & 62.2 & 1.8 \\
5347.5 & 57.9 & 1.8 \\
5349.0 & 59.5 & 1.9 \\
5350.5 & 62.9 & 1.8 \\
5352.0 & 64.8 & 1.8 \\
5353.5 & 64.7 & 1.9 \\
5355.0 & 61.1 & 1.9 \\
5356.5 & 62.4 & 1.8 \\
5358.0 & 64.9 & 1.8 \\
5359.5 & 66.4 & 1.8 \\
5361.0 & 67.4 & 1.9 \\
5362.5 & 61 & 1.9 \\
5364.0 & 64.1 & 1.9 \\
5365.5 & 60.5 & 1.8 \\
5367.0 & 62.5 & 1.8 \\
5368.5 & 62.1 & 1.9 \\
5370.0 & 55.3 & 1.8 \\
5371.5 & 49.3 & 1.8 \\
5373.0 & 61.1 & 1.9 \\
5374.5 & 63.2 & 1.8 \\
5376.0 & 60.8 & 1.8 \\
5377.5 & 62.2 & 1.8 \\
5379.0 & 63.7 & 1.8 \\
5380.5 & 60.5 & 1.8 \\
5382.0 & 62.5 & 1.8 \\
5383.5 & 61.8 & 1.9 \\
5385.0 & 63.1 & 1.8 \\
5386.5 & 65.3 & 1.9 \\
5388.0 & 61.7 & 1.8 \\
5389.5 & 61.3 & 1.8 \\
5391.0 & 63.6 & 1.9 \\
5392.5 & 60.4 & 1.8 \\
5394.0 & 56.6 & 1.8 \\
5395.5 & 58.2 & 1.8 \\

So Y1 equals 61.9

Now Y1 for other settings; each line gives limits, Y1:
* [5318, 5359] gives 59.8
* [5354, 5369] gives 63.2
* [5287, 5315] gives 61.6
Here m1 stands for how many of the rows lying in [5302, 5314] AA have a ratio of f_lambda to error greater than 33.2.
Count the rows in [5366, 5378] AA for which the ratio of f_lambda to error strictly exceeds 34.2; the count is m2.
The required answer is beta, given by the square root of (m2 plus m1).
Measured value 2.8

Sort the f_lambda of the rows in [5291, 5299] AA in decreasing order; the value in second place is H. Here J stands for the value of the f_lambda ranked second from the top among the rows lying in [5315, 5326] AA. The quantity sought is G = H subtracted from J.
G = 0.2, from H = 62.7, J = 62.9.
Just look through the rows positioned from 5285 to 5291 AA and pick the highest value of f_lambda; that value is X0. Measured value 63.7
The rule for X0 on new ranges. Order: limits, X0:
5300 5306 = 64.9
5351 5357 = 64.8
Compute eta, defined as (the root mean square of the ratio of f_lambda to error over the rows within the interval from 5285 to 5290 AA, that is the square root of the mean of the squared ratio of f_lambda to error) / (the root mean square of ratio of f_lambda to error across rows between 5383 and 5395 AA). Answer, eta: 1.00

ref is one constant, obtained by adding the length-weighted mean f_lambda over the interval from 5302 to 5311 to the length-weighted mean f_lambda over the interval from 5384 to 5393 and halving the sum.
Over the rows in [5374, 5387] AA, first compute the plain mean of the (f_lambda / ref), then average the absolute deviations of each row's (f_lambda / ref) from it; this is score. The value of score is 0.02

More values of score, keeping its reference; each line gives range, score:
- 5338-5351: 0.04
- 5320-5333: 0.08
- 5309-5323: 0.01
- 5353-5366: 0.03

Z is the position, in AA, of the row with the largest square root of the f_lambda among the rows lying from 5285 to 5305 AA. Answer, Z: 5293.5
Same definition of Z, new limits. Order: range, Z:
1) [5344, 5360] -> 5359.5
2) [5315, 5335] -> 5334.0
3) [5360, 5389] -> 5361.0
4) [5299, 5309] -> 5305.5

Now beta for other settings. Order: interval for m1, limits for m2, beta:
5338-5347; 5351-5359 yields 2.2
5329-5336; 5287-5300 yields 2.8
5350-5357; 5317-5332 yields 2.6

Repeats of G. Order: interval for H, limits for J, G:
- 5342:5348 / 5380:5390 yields 0.9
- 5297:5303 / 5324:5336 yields 3.6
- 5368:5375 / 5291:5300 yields 0.6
